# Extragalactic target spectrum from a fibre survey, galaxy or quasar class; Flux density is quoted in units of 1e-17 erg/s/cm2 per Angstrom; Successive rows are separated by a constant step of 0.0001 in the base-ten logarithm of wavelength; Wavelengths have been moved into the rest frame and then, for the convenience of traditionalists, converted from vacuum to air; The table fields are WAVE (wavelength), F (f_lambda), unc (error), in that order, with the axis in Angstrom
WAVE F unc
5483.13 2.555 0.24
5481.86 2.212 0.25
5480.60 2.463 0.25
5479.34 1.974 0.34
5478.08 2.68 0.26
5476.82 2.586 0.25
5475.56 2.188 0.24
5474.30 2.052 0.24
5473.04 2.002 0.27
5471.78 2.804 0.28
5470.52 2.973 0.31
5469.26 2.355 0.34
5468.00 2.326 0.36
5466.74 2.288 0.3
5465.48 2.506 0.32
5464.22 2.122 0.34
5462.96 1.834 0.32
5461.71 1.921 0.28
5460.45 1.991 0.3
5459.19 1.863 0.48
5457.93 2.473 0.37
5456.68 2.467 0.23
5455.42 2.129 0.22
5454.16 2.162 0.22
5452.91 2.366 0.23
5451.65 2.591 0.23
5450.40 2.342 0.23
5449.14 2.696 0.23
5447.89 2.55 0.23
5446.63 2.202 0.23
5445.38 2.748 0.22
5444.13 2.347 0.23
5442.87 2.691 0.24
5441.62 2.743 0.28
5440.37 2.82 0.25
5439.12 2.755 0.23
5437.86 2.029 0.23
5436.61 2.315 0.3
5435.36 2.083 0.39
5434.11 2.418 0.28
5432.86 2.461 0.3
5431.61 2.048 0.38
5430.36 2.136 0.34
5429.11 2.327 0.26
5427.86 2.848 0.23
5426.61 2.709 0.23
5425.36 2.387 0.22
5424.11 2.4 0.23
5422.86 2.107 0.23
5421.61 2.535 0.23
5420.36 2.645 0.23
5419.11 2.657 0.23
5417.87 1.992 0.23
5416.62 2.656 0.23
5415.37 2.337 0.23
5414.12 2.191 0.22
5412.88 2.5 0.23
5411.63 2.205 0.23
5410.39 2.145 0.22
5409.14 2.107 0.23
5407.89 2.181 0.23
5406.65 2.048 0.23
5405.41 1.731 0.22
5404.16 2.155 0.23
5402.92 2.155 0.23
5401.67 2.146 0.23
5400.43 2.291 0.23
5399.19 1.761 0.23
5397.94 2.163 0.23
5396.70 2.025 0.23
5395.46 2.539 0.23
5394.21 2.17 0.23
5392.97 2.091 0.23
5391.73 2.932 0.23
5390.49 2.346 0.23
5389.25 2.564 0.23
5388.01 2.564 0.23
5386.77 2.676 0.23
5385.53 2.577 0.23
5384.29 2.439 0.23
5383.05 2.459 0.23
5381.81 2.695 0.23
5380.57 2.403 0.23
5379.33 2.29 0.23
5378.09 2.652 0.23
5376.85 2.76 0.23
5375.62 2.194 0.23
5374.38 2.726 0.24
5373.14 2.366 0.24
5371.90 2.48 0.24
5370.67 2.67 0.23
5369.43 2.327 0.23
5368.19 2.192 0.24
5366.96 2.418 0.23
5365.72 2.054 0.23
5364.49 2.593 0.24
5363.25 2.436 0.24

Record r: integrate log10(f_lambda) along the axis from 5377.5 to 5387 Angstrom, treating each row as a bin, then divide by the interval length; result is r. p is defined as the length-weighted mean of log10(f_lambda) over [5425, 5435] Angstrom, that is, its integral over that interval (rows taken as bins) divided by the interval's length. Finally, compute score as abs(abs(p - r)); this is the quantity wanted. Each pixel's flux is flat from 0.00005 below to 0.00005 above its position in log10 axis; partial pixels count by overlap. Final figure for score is 0.021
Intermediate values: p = 0.379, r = 0.4001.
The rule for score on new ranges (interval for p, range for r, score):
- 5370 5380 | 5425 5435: 0.020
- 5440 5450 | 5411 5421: 0.034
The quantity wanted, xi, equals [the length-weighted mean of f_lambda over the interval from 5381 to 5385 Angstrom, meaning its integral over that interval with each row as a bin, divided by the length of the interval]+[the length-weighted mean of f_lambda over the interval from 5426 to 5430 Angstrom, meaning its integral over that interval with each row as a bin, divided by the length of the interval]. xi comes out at 5.12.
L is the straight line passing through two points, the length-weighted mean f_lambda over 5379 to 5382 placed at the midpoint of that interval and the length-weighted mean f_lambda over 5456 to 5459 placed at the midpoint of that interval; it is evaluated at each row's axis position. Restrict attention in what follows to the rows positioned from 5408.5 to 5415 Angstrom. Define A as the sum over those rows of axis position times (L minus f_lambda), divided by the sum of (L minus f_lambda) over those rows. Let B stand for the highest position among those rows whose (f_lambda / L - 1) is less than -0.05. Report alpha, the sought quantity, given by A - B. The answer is -3.2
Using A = 5410.9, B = 5414.12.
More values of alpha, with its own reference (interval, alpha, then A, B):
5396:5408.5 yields -5.6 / 5402.3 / 5407.89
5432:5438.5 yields -0.7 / 5437.1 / 5437.86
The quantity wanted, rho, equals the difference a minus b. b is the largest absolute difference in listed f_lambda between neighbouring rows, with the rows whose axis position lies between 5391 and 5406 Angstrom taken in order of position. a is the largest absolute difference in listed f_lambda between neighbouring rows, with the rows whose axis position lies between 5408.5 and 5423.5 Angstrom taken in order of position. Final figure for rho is -0.18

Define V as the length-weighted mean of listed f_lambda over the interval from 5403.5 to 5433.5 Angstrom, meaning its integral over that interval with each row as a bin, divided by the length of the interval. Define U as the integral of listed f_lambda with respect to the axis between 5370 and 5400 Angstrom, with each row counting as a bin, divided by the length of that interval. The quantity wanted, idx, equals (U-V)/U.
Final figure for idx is 0.05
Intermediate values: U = 2.44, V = 2.31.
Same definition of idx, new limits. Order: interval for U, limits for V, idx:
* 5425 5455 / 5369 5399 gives 0.00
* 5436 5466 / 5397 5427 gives 0.05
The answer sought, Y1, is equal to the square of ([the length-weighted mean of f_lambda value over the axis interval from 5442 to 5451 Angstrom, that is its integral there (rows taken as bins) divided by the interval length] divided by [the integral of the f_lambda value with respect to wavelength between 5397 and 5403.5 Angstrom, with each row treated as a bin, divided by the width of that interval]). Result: 1.44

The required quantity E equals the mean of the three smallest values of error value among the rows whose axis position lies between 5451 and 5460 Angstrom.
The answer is 0.223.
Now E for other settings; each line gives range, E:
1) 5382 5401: 0.230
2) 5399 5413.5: 0.223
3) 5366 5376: 0.230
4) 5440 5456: 0.220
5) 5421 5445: 0.227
